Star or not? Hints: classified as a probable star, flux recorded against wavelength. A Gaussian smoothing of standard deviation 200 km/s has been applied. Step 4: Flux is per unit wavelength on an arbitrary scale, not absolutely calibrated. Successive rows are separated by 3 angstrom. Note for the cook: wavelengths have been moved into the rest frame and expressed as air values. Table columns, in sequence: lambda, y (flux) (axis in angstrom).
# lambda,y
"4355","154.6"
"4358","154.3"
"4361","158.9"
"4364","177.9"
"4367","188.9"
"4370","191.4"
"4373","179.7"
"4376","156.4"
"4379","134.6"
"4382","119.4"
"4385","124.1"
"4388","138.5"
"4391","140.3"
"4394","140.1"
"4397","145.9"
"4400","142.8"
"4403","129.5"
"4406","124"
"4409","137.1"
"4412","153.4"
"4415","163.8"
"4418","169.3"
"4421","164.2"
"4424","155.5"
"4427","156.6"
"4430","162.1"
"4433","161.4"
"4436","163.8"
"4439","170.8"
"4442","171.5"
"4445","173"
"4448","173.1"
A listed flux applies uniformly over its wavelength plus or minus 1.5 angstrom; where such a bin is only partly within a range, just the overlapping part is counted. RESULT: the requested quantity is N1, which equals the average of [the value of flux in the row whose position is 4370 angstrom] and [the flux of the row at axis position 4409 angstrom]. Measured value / 164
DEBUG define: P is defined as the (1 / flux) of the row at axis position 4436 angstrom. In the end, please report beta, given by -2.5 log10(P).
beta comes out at 5.54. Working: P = 0.0061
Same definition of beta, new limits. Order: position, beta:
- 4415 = 5.54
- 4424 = 5.48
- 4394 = 5.37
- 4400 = 5.39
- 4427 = 5.49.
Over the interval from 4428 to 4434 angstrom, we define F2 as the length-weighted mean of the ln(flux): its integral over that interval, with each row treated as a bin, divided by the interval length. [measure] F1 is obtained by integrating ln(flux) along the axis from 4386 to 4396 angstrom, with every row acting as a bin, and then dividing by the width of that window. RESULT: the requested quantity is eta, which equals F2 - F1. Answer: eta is 0.15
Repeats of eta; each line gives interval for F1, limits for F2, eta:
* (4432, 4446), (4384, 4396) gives -0.21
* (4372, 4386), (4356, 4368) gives 0.18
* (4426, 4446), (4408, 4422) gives -0.05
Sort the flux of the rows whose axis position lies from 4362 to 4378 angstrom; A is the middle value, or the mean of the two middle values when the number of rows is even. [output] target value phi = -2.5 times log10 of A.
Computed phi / -5.64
